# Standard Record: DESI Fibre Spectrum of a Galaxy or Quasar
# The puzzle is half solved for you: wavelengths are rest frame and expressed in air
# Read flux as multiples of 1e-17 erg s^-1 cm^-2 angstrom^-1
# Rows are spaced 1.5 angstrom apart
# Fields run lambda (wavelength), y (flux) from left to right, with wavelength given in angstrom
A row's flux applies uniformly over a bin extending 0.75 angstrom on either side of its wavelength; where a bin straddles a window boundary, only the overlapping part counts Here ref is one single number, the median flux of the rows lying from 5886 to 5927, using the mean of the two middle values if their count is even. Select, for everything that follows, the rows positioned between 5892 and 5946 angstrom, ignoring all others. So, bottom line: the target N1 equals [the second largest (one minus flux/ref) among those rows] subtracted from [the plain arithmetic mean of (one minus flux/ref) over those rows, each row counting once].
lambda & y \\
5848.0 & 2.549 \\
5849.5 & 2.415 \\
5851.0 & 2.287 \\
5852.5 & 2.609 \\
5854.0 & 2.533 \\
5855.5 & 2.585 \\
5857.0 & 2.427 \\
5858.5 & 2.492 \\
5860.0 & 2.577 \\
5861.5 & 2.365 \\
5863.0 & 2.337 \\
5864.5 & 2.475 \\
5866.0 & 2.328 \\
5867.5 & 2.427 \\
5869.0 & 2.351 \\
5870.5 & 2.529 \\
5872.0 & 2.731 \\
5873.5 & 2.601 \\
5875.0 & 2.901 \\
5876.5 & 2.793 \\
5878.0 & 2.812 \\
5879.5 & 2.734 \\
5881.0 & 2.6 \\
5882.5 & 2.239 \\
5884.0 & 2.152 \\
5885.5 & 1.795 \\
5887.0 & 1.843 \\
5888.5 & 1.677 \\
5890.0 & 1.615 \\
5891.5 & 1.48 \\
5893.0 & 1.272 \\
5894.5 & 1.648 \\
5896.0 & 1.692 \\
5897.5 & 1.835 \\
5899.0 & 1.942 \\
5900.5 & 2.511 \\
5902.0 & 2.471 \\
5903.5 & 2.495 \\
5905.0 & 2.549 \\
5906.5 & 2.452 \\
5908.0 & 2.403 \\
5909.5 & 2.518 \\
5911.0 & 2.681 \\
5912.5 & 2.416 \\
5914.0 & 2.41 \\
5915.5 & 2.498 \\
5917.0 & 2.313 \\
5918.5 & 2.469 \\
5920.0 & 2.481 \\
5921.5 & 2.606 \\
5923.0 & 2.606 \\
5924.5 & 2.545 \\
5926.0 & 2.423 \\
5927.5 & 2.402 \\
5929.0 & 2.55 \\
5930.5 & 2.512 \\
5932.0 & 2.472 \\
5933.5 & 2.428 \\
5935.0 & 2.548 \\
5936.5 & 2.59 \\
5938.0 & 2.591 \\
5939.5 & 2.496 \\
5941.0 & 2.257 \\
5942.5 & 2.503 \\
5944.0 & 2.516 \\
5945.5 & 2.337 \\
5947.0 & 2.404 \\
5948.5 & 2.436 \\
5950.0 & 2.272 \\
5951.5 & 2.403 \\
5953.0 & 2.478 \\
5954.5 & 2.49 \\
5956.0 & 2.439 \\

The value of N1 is -0.30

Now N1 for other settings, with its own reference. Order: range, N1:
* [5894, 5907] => -0.20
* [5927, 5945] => -0.04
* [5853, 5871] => -0.05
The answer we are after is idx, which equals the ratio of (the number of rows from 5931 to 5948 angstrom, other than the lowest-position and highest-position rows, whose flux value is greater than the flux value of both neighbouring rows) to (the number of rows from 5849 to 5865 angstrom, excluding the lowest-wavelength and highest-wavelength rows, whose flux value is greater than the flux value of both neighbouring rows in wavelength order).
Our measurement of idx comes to 0.7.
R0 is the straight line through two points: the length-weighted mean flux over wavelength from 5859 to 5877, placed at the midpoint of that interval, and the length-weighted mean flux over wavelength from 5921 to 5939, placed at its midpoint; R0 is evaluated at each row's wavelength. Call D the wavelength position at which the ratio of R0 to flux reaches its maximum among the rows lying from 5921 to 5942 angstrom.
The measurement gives 5941.0 angstrom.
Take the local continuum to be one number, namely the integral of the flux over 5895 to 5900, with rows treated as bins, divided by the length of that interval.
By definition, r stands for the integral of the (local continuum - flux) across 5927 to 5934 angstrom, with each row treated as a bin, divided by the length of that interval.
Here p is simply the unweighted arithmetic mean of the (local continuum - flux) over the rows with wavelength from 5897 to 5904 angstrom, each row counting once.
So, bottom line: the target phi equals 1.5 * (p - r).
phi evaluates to 0.3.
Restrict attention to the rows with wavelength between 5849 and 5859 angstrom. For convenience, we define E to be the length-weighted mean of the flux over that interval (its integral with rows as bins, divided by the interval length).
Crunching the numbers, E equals 2.48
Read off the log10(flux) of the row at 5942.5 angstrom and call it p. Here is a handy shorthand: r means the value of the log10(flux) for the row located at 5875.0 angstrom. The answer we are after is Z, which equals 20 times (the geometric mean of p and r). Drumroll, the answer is 8.59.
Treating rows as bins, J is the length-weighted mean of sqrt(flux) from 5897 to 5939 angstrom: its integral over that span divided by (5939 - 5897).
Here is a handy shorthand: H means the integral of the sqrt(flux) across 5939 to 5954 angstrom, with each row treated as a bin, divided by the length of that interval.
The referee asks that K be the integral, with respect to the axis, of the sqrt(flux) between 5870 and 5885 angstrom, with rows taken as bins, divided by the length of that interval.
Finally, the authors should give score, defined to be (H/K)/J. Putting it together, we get 0.62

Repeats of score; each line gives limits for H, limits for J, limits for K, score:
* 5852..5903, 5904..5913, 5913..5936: 0.60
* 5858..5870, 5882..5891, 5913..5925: 0.72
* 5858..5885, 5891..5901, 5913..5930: 0.76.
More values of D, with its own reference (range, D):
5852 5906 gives 5893.0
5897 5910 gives 5897.5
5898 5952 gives 5899.0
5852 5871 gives 5866.0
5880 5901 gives 5893.0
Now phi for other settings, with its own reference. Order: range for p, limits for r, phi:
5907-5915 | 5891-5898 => -1.4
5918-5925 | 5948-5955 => -0.2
